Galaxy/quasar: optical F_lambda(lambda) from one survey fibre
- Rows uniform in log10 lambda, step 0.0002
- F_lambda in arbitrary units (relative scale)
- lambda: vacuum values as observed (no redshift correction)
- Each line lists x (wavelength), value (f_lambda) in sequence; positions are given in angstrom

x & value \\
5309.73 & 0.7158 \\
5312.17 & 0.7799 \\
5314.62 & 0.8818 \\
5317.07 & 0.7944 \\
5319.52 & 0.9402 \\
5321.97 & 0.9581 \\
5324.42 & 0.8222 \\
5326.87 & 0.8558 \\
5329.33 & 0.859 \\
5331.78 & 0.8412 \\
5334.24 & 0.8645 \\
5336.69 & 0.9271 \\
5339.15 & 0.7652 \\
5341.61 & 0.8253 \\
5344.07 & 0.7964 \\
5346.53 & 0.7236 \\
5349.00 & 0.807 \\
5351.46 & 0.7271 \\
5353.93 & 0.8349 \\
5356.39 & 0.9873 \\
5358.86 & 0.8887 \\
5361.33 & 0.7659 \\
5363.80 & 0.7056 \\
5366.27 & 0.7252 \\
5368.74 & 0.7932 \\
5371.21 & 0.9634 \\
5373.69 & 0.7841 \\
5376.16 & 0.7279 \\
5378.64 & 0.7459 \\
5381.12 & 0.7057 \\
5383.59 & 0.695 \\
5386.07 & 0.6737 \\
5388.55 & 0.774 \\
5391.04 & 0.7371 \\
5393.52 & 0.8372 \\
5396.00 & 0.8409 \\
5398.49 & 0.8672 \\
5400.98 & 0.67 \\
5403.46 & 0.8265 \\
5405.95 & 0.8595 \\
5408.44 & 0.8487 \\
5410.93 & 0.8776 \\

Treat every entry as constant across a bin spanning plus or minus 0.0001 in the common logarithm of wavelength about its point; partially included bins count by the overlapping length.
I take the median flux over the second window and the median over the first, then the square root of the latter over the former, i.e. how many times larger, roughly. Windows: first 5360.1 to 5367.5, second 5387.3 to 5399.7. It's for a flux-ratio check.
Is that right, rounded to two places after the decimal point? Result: 0.93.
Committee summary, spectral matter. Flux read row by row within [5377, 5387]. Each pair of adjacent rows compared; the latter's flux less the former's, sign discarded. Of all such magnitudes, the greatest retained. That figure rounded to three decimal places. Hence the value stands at 0.040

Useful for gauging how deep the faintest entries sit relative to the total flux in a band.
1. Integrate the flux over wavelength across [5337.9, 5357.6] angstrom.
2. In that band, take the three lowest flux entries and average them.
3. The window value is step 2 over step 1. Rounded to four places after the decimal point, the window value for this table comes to 0.0464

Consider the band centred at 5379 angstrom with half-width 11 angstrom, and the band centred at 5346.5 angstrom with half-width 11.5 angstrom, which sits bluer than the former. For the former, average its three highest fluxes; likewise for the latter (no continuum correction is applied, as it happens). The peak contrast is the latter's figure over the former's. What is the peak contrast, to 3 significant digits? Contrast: 1.08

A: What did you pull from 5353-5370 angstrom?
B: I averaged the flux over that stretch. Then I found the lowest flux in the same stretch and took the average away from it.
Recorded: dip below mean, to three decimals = -0.109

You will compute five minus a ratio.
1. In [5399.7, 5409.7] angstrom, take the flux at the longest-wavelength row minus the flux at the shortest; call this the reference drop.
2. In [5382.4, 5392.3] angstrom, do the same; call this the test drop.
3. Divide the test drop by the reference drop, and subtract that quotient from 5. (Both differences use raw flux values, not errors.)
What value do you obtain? 4.76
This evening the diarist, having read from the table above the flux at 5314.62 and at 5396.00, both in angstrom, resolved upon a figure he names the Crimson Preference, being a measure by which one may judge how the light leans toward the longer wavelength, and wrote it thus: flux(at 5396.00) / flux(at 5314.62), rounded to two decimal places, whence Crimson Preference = 0.95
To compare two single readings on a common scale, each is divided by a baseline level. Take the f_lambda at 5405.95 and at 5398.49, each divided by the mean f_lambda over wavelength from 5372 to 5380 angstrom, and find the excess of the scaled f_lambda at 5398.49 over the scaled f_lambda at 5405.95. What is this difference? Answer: 0.01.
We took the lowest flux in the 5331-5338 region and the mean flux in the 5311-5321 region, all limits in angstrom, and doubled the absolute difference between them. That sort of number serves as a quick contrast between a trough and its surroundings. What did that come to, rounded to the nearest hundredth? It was 0.02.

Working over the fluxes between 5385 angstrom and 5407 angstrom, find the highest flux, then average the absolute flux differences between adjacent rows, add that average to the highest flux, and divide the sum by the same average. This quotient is 12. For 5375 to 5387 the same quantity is 34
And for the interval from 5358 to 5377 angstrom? 11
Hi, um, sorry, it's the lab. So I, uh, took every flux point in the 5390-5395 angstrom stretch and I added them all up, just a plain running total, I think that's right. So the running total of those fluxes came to 1.6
